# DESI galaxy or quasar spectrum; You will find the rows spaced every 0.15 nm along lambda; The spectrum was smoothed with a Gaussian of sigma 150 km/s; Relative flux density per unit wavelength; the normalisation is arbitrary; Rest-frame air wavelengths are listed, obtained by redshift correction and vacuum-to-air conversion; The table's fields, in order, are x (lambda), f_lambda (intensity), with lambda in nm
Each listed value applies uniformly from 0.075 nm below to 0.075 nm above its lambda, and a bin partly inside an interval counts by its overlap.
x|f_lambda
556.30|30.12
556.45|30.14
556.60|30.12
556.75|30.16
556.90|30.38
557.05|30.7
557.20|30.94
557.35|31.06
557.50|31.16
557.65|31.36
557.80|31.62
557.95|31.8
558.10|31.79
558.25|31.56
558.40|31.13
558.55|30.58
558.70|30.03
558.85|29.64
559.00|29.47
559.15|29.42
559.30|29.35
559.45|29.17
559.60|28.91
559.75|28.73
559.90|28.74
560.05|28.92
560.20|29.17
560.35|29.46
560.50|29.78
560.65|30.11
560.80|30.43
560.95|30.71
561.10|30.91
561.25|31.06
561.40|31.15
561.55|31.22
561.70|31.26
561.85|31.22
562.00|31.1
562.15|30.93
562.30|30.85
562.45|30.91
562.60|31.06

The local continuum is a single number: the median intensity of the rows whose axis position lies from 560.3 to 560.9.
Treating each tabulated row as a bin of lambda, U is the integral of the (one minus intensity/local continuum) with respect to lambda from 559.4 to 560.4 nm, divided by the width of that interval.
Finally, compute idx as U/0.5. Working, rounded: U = 0.032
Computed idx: 0.06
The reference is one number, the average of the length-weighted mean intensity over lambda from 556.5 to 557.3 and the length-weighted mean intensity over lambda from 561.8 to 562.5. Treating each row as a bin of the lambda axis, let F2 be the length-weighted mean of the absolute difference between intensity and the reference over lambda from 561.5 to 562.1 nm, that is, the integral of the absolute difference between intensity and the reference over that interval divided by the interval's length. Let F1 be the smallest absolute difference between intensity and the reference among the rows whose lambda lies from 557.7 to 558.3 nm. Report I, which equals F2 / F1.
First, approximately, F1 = 0.8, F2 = 0.5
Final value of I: 1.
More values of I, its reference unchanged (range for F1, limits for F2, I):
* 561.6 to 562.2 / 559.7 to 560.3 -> 9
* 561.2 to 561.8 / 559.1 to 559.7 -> 5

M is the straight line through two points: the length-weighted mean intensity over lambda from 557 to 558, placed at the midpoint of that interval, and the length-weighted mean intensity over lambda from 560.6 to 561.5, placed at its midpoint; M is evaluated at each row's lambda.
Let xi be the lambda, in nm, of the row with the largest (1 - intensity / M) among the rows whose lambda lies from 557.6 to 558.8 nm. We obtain 558.70 nm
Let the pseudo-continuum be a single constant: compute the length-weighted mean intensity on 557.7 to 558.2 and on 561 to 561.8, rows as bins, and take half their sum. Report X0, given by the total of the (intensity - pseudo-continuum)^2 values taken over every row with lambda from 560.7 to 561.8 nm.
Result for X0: 2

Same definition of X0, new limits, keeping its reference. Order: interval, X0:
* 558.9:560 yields 38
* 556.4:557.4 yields 7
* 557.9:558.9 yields 6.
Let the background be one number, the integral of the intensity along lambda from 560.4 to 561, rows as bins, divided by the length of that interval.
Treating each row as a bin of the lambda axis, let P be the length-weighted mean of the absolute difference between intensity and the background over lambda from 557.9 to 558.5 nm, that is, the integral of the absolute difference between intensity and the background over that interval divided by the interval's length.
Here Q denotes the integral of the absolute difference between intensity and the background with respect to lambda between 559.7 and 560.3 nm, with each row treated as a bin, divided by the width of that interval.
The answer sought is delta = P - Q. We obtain 0.03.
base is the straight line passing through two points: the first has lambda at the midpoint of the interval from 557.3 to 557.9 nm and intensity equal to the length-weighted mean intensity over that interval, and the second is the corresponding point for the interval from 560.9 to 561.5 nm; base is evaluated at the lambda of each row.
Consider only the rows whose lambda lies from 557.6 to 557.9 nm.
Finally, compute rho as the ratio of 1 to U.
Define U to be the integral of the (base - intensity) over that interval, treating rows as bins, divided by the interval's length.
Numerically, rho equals -4.8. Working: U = -0.2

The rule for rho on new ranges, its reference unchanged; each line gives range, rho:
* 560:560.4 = 0.5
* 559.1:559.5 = 0.5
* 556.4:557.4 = 1.1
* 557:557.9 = 5.7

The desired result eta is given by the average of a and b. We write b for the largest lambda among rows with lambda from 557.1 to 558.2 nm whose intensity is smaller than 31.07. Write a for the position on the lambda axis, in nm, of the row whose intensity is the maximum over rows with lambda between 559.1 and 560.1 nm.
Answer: 558.25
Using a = 559.15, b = 557.35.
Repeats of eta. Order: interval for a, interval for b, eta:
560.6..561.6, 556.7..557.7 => 559.45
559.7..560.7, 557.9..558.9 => 559.75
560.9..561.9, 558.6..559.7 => 560.65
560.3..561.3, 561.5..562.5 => 561.85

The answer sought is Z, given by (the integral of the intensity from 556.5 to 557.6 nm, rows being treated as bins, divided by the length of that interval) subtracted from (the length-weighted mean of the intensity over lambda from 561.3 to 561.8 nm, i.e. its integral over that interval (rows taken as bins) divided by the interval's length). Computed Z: 0.6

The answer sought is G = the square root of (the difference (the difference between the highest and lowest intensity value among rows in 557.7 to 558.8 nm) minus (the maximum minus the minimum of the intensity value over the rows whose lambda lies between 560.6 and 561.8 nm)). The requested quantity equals 0.8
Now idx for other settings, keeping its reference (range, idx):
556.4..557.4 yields -0.04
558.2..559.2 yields -0.02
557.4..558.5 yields -0.10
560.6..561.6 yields -0.06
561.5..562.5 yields -0.08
